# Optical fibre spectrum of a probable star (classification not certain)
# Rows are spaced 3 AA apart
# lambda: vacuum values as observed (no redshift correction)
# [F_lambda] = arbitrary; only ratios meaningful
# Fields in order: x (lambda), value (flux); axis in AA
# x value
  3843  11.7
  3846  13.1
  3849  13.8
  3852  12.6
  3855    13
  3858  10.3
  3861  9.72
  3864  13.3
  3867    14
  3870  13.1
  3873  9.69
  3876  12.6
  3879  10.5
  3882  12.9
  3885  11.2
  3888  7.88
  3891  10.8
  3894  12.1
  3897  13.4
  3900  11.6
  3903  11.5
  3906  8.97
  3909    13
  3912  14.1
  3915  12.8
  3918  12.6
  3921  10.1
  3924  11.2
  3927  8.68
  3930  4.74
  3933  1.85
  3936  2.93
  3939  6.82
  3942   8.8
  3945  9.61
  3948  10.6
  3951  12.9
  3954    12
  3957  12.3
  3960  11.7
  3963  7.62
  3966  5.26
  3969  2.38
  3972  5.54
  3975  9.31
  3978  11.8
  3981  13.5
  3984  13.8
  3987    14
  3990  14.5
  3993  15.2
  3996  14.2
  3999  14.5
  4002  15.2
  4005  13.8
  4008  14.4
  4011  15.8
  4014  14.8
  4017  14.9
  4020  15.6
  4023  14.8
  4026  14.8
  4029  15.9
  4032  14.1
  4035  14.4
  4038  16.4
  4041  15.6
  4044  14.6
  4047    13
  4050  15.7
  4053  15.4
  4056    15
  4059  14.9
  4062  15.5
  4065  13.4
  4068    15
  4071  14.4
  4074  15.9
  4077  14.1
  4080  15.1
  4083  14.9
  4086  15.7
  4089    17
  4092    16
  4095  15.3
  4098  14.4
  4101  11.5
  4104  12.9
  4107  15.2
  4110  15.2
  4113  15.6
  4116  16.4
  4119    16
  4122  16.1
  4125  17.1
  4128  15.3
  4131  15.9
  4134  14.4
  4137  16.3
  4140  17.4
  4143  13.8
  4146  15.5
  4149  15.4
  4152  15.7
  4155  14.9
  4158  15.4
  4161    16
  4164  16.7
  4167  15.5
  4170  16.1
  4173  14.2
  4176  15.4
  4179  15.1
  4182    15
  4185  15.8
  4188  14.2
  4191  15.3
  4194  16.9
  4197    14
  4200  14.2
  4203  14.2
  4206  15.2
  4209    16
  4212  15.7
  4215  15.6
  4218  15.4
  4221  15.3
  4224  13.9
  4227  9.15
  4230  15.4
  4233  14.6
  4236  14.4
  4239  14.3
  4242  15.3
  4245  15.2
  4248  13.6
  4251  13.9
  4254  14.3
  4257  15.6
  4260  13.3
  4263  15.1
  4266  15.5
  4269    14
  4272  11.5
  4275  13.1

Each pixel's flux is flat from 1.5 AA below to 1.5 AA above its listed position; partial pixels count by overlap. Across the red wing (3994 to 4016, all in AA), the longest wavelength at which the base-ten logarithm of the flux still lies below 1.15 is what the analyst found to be 4005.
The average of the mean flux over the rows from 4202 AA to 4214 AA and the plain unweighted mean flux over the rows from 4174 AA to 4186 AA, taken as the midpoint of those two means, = 15.3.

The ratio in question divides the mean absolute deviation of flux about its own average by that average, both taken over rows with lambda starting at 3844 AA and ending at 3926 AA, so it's 0.12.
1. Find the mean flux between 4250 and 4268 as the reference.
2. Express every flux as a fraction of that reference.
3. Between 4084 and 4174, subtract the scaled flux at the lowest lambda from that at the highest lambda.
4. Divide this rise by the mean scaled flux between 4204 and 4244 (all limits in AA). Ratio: -0.10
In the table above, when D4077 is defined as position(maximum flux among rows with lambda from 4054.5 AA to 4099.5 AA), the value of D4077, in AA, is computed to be 4089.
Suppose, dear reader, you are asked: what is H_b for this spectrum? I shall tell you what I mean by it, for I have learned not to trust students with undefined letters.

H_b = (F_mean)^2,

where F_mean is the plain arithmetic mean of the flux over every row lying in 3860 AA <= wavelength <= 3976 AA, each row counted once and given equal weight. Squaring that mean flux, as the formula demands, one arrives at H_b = 100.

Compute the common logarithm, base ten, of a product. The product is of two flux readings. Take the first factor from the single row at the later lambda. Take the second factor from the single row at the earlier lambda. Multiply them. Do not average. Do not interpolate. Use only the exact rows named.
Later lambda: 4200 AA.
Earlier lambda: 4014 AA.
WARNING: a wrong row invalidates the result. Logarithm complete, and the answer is 2.32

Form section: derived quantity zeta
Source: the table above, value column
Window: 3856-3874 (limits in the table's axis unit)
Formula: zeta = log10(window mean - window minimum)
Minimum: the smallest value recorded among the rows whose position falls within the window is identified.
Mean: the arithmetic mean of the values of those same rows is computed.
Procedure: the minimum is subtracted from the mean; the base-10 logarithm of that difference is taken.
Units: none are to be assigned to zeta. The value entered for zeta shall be 0.3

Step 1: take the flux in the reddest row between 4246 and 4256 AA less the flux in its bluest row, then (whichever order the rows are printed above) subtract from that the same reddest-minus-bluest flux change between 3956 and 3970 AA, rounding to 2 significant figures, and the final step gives 11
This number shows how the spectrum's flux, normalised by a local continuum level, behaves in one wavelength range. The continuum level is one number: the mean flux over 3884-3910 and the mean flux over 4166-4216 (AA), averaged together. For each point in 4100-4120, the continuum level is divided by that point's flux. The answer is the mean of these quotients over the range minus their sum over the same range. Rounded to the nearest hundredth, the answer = -5.46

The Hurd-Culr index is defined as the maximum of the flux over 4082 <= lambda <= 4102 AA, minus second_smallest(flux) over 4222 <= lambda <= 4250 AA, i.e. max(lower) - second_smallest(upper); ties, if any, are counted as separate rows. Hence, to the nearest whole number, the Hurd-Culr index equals 3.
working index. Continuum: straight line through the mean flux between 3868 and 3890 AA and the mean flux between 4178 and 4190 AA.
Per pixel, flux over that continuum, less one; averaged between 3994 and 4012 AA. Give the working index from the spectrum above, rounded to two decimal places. 0.15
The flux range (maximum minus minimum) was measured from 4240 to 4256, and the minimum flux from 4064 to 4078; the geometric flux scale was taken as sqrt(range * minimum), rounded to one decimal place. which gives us 4.8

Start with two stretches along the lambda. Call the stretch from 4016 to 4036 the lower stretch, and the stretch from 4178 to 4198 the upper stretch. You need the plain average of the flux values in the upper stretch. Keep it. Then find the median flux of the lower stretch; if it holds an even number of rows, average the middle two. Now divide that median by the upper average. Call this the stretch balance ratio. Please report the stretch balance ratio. 0.97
